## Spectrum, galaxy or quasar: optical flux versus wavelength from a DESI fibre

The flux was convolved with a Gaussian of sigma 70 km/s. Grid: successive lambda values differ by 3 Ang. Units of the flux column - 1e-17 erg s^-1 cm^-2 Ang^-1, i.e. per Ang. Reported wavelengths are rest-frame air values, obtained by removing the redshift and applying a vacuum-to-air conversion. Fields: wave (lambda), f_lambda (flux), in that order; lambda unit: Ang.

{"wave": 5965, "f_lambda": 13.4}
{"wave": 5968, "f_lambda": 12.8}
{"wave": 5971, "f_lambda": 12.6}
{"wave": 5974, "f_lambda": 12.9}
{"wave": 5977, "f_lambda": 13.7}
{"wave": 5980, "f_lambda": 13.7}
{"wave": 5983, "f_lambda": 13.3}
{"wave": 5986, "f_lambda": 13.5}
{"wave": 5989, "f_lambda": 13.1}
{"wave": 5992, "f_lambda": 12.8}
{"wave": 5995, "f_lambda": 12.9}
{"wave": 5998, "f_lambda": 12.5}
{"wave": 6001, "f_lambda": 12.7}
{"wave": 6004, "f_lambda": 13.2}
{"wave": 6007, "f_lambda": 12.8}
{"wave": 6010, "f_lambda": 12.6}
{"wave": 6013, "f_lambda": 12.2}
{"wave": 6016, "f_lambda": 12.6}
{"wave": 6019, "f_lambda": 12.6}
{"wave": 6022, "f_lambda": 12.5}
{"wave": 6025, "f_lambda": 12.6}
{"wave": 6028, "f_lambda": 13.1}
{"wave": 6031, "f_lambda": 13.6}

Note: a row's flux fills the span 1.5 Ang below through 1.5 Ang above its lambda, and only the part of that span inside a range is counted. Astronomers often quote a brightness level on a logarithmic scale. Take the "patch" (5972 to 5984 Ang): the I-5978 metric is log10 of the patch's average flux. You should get 1.13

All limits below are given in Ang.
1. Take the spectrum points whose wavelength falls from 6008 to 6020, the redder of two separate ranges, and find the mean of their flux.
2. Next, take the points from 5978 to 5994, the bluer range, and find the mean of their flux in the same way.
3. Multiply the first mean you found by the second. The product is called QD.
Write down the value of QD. 166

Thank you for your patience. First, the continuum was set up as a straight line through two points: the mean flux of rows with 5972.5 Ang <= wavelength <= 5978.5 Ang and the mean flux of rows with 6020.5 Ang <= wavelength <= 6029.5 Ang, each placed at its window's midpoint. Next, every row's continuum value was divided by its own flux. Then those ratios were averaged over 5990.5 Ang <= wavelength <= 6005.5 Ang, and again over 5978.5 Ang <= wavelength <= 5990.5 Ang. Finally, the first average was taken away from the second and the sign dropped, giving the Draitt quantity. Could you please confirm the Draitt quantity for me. 0.033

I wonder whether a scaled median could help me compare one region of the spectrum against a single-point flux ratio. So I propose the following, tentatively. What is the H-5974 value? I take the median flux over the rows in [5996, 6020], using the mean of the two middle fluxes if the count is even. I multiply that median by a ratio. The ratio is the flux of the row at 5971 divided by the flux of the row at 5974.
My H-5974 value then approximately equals 12.31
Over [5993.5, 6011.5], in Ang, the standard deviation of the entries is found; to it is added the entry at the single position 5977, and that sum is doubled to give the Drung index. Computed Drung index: 27.9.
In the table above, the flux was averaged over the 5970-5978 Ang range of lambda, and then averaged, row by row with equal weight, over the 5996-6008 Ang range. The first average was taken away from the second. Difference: -0.3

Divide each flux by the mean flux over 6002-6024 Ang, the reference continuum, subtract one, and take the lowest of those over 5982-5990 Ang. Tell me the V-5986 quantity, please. 0.036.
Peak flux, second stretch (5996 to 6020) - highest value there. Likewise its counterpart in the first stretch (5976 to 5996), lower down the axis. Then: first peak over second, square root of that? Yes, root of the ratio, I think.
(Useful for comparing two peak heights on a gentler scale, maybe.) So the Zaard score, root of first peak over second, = 1.02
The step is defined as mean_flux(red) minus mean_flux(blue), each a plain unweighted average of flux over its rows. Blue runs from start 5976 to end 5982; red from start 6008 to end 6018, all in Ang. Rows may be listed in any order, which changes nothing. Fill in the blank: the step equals -1.2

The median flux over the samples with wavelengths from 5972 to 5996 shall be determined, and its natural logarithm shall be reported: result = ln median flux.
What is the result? 2.58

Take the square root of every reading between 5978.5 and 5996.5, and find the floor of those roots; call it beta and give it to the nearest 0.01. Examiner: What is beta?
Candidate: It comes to 3.58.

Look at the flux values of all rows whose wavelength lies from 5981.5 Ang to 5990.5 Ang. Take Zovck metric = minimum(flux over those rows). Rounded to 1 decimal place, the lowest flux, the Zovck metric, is 13.1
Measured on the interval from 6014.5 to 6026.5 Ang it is 12.5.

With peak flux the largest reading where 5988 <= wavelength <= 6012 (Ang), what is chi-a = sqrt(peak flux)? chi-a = 3.63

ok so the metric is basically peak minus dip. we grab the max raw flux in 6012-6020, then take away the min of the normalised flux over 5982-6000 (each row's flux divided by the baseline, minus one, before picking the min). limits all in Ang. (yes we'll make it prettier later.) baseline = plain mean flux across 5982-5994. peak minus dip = 12.7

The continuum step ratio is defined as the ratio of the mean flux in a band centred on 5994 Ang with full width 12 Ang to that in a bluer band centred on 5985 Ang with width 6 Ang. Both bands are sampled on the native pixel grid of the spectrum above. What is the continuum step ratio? 0.957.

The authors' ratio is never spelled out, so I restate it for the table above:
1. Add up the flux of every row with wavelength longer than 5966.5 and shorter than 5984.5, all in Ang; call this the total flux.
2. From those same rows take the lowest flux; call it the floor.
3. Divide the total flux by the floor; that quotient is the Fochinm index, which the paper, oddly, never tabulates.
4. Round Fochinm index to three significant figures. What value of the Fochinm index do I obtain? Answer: 6.27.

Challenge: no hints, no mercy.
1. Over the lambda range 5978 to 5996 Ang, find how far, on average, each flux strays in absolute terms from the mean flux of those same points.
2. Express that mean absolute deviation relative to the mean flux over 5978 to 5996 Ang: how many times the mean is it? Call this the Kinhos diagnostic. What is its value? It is 0.021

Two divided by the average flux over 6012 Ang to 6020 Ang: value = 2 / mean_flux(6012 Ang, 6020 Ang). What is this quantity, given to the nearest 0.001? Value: 0.160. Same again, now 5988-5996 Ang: 0.155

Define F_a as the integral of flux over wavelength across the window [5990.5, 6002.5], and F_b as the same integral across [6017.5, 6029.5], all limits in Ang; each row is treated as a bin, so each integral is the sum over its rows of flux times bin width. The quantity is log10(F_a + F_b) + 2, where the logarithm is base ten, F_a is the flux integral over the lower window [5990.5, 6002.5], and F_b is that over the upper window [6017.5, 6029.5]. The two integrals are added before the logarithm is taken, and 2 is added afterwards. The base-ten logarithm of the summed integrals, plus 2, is 4.48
